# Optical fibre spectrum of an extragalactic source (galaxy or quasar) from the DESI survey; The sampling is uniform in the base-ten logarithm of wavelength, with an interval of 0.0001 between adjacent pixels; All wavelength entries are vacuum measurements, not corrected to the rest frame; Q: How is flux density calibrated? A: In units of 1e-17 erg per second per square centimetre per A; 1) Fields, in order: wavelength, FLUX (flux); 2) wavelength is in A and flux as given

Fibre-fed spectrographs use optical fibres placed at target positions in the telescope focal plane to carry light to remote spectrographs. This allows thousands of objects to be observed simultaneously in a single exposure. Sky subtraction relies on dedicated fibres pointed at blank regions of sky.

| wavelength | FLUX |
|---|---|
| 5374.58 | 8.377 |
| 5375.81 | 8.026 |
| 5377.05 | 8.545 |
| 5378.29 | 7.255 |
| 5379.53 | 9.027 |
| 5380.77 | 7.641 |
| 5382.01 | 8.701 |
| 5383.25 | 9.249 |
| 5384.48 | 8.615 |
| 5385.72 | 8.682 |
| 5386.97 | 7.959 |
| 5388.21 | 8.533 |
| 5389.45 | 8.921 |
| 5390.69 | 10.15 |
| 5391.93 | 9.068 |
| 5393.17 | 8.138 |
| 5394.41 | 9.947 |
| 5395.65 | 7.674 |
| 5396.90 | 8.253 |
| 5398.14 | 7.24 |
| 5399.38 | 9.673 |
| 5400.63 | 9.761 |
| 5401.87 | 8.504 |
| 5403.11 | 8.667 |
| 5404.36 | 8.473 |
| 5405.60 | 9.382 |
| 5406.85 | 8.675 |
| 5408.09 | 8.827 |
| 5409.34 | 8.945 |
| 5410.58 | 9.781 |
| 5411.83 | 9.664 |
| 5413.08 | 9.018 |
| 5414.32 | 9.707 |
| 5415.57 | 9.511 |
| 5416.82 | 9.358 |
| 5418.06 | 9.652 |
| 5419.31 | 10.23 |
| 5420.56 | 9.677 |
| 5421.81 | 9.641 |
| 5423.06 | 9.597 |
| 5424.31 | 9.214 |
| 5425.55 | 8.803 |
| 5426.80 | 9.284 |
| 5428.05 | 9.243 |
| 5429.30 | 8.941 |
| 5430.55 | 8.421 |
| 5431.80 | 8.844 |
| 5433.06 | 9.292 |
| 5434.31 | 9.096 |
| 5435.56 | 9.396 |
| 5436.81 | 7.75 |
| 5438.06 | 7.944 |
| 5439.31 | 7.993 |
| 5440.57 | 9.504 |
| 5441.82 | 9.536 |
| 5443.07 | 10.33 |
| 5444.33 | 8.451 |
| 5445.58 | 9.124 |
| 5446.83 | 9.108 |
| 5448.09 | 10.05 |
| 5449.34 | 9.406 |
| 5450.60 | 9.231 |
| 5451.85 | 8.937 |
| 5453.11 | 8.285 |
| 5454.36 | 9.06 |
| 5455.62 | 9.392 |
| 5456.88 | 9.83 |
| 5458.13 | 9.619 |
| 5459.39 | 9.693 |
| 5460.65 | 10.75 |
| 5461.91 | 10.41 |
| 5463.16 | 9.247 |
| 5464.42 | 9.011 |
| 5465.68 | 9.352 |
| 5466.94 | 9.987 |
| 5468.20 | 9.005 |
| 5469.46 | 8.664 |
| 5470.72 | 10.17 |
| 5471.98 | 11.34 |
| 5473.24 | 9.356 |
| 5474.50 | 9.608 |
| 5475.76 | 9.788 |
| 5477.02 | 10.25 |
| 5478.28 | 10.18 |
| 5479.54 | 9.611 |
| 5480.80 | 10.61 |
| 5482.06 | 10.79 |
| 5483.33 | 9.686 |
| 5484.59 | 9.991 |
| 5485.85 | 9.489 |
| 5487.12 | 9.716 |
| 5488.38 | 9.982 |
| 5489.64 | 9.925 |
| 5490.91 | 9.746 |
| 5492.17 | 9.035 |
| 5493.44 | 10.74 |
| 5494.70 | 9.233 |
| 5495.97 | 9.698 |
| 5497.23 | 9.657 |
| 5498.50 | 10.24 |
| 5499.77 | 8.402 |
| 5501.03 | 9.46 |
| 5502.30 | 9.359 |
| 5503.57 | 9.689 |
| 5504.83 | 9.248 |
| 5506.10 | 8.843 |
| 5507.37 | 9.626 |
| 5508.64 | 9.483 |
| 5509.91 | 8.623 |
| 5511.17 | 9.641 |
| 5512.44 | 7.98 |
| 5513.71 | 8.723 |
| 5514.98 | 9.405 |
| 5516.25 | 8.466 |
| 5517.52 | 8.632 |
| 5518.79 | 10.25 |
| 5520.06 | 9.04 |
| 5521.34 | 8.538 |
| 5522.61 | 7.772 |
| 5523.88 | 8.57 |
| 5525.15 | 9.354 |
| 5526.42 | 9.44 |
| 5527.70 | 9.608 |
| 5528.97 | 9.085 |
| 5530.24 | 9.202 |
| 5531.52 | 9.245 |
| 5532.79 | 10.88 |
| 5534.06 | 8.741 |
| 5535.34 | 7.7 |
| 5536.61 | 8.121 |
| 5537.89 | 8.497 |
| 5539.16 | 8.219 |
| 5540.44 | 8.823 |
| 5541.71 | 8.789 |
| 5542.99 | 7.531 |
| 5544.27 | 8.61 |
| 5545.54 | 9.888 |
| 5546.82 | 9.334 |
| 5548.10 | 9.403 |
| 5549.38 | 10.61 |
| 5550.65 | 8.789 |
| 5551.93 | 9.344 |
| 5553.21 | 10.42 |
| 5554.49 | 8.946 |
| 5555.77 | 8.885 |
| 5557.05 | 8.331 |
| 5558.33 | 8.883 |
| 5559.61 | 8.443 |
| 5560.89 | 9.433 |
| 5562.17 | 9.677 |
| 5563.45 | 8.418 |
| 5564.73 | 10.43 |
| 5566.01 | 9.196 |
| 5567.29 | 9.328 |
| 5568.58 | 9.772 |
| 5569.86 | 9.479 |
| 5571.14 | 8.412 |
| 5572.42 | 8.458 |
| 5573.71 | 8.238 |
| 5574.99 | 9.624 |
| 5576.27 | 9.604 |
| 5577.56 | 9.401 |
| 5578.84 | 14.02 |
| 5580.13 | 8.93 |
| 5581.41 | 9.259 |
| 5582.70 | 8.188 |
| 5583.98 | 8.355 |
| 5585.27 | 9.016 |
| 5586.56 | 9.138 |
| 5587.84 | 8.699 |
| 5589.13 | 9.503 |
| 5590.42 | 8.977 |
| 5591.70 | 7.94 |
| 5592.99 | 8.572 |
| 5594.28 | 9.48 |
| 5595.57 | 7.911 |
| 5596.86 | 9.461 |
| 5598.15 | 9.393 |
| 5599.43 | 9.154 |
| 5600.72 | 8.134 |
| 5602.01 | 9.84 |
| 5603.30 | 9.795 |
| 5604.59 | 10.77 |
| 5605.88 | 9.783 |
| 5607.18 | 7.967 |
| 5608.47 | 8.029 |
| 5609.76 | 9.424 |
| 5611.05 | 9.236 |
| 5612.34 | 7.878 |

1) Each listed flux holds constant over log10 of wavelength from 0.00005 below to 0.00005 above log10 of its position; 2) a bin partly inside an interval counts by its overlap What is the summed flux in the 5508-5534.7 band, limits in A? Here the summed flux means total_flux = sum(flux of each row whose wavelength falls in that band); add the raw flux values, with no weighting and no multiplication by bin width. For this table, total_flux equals 191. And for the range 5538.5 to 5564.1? 181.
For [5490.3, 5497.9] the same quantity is 58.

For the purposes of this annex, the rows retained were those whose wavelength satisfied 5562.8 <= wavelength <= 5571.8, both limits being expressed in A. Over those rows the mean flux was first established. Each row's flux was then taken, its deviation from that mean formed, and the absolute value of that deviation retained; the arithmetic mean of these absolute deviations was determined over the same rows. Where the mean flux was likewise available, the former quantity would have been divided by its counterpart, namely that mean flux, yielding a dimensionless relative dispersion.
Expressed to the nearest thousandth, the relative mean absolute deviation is 0.057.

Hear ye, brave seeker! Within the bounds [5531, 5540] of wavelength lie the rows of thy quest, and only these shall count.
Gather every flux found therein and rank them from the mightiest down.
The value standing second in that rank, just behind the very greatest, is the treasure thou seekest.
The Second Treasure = 9.245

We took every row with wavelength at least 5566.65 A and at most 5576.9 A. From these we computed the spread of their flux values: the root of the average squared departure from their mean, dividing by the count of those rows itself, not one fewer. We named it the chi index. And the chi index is 0.59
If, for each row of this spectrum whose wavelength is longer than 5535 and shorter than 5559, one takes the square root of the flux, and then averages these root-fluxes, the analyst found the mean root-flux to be 2.98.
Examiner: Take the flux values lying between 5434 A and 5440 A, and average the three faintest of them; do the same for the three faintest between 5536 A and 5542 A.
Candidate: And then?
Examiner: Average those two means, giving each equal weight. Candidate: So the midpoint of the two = 8.1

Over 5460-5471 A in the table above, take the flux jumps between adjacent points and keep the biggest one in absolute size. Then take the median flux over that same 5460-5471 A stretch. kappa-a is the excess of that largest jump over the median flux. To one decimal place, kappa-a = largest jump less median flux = -7.8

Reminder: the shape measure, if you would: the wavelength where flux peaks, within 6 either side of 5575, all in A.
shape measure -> 5578.84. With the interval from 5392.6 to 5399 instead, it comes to 5394.41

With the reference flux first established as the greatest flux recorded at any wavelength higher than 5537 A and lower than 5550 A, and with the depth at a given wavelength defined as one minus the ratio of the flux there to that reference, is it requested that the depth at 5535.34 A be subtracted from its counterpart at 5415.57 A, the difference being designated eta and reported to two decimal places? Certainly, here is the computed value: -0.17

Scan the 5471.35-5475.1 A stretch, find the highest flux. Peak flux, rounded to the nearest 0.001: 11.340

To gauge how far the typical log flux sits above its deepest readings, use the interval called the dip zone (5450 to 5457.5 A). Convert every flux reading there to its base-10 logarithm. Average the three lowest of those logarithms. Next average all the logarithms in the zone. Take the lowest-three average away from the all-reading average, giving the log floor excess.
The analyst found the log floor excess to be 0.017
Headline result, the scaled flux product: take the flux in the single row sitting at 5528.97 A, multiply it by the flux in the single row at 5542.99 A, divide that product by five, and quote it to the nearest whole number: 14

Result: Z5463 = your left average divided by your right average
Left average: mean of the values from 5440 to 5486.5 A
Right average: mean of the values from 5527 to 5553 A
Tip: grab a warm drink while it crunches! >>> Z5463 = 1.07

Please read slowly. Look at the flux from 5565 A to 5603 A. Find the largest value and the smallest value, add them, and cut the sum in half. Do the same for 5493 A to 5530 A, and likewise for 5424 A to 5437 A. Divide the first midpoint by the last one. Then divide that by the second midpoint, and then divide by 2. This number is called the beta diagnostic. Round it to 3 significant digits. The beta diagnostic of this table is 0.0691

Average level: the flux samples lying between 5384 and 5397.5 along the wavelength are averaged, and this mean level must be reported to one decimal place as 8.7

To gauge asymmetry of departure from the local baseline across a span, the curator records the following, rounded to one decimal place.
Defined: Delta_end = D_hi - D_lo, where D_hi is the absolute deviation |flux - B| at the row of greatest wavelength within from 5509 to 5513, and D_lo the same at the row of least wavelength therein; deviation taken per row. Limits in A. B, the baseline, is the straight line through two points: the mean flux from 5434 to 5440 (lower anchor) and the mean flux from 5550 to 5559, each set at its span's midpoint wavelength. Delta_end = 0.7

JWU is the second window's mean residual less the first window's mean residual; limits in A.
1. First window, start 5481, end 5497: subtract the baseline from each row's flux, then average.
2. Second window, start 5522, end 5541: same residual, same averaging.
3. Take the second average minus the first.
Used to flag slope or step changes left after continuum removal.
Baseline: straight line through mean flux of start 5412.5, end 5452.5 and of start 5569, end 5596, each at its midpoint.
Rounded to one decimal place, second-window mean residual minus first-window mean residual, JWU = -0.9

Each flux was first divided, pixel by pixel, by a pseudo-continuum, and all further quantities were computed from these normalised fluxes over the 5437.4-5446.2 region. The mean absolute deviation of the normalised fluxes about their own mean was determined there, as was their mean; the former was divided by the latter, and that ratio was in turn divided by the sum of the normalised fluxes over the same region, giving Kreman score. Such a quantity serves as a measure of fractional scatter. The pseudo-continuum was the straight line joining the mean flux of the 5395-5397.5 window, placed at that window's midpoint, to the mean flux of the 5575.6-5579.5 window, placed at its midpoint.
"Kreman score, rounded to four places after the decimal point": 0.0110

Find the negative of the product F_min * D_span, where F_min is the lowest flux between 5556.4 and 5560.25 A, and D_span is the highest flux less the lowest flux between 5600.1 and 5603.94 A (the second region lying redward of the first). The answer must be -14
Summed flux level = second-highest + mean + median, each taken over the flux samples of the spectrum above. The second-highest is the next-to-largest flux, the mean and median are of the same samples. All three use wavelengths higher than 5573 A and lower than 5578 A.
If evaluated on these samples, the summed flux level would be 28.3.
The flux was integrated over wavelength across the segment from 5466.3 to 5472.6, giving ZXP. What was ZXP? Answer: 61.9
